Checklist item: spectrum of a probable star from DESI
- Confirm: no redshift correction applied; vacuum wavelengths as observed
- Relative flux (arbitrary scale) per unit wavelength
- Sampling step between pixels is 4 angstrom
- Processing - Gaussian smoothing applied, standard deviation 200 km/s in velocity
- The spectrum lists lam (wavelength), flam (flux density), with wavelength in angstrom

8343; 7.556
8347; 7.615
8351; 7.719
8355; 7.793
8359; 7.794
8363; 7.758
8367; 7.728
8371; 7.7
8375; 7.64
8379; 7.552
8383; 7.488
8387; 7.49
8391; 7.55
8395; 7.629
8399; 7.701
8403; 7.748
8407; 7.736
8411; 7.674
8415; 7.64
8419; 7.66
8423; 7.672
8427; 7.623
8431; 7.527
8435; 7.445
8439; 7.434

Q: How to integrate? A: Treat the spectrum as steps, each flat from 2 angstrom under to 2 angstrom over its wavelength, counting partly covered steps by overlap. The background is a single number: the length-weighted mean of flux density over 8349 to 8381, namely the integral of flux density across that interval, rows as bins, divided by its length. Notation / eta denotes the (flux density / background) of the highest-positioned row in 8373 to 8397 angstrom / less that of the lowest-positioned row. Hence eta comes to -0.001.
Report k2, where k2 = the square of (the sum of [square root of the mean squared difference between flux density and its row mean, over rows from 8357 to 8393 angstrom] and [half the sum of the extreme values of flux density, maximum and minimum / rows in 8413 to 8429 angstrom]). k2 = 60.2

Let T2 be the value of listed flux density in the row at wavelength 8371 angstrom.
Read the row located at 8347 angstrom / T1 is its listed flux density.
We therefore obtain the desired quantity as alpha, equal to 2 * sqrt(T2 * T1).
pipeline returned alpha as 15.3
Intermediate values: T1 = 7.615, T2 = 7.7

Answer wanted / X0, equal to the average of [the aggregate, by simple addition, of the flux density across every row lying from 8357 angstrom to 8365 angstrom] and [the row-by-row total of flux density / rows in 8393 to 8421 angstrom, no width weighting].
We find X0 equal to 35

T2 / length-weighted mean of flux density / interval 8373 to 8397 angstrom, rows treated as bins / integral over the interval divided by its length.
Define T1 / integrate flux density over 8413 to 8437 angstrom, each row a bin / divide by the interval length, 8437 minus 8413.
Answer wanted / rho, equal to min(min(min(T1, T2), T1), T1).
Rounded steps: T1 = 7.59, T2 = 7.56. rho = 7.56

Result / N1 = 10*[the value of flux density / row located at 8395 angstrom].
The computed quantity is 76.3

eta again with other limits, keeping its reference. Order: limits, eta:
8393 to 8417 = 0.001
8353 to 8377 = -0.020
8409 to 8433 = -0.019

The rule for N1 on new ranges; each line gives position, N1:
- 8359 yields 77.9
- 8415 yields 76.4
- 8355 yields 77.9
